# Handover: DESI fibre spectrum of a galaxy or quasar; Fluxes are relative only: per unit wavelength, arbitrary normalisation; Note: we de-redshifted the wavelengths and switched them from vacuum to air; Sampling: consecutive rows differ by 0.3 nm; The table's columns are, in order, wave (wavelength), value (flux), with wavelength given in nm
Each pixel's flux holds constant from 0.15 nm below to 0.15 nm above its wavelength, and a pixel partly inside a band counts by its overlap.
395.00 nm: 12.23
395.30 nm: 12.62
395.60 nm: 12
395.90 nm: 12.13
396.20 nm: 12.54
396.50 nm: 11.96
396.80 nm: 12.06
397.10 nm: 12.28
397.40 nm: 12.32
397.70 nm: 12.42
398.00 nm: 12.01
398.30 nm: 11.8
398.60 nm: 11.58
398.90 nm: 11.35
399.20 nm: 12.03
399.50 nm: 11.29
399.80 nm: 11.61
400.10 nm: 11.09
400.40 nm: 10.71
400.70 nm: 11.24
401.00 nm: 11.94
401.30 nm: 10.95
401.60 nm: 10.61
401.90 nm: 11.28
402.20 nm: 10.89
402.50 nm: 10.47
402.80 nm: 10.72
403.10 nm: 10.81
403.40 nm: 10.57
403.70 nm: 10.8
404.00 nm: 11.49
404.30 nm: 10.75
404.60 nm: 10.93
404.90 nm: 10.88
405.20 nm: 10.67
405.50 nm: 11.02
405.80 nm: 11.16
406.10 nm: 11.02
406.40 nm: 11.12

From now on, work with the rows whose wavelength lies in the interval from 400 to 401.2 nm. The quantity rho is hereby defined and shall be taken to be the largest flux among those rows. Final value 11.94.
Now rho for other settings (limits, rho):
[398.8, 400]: 12.03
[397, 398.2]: 12.42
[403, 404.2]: 11.49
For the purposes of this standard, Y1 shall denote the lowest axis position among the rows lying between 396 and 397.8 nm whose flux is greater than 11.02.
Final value 396.20 nm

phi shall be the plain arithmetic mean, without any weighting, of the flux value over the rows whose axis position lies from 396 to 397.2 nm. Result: 12.2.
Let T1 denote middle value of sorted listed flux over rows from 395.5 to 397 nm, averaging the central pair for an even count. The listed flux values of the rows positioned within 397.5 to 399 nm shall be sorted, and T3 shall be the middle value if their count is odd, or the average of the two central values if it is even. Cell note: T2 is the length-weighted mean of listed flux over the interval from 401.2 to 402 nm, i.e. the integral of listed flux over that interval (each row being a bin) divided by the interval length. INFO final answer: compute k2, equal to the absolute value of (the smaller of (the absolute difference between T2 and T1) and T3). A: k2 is 1.1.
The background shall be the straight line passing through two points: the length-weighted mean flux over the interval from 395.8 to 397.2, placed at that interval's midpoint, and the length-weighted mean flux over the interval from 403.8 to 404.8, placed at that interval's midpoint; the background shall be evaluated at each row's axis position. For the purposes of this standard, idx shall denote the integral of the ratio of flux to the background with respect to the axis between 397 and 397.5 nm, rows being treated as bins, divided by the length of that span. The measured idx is 1.018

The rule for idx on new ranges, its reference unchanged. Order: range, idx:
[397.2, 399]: 0.998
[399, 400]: 0.987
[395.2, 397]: 0.996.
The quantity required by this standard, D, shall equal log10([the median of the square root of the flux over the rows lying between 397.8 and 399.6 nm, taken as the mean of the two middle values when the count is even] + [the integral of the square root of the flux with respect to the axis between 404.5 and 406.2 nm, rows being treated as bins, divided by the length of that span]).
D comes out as 0.828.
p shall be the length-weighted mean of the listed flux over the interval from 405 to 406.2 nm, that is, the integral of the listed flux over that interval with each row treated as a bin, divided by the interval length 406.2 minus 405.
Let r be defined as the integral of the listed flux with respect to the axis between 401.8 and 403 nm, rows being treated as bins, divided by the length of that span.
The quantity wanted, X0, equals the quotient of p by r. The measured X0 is 1.013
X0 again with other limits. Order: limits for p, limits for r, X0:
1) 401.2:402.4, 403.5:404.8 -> 0.995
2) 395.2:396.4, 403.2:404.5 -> 1.128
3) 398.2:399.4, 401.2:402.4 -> 1.069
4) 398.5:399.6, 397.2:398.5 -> 0.955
